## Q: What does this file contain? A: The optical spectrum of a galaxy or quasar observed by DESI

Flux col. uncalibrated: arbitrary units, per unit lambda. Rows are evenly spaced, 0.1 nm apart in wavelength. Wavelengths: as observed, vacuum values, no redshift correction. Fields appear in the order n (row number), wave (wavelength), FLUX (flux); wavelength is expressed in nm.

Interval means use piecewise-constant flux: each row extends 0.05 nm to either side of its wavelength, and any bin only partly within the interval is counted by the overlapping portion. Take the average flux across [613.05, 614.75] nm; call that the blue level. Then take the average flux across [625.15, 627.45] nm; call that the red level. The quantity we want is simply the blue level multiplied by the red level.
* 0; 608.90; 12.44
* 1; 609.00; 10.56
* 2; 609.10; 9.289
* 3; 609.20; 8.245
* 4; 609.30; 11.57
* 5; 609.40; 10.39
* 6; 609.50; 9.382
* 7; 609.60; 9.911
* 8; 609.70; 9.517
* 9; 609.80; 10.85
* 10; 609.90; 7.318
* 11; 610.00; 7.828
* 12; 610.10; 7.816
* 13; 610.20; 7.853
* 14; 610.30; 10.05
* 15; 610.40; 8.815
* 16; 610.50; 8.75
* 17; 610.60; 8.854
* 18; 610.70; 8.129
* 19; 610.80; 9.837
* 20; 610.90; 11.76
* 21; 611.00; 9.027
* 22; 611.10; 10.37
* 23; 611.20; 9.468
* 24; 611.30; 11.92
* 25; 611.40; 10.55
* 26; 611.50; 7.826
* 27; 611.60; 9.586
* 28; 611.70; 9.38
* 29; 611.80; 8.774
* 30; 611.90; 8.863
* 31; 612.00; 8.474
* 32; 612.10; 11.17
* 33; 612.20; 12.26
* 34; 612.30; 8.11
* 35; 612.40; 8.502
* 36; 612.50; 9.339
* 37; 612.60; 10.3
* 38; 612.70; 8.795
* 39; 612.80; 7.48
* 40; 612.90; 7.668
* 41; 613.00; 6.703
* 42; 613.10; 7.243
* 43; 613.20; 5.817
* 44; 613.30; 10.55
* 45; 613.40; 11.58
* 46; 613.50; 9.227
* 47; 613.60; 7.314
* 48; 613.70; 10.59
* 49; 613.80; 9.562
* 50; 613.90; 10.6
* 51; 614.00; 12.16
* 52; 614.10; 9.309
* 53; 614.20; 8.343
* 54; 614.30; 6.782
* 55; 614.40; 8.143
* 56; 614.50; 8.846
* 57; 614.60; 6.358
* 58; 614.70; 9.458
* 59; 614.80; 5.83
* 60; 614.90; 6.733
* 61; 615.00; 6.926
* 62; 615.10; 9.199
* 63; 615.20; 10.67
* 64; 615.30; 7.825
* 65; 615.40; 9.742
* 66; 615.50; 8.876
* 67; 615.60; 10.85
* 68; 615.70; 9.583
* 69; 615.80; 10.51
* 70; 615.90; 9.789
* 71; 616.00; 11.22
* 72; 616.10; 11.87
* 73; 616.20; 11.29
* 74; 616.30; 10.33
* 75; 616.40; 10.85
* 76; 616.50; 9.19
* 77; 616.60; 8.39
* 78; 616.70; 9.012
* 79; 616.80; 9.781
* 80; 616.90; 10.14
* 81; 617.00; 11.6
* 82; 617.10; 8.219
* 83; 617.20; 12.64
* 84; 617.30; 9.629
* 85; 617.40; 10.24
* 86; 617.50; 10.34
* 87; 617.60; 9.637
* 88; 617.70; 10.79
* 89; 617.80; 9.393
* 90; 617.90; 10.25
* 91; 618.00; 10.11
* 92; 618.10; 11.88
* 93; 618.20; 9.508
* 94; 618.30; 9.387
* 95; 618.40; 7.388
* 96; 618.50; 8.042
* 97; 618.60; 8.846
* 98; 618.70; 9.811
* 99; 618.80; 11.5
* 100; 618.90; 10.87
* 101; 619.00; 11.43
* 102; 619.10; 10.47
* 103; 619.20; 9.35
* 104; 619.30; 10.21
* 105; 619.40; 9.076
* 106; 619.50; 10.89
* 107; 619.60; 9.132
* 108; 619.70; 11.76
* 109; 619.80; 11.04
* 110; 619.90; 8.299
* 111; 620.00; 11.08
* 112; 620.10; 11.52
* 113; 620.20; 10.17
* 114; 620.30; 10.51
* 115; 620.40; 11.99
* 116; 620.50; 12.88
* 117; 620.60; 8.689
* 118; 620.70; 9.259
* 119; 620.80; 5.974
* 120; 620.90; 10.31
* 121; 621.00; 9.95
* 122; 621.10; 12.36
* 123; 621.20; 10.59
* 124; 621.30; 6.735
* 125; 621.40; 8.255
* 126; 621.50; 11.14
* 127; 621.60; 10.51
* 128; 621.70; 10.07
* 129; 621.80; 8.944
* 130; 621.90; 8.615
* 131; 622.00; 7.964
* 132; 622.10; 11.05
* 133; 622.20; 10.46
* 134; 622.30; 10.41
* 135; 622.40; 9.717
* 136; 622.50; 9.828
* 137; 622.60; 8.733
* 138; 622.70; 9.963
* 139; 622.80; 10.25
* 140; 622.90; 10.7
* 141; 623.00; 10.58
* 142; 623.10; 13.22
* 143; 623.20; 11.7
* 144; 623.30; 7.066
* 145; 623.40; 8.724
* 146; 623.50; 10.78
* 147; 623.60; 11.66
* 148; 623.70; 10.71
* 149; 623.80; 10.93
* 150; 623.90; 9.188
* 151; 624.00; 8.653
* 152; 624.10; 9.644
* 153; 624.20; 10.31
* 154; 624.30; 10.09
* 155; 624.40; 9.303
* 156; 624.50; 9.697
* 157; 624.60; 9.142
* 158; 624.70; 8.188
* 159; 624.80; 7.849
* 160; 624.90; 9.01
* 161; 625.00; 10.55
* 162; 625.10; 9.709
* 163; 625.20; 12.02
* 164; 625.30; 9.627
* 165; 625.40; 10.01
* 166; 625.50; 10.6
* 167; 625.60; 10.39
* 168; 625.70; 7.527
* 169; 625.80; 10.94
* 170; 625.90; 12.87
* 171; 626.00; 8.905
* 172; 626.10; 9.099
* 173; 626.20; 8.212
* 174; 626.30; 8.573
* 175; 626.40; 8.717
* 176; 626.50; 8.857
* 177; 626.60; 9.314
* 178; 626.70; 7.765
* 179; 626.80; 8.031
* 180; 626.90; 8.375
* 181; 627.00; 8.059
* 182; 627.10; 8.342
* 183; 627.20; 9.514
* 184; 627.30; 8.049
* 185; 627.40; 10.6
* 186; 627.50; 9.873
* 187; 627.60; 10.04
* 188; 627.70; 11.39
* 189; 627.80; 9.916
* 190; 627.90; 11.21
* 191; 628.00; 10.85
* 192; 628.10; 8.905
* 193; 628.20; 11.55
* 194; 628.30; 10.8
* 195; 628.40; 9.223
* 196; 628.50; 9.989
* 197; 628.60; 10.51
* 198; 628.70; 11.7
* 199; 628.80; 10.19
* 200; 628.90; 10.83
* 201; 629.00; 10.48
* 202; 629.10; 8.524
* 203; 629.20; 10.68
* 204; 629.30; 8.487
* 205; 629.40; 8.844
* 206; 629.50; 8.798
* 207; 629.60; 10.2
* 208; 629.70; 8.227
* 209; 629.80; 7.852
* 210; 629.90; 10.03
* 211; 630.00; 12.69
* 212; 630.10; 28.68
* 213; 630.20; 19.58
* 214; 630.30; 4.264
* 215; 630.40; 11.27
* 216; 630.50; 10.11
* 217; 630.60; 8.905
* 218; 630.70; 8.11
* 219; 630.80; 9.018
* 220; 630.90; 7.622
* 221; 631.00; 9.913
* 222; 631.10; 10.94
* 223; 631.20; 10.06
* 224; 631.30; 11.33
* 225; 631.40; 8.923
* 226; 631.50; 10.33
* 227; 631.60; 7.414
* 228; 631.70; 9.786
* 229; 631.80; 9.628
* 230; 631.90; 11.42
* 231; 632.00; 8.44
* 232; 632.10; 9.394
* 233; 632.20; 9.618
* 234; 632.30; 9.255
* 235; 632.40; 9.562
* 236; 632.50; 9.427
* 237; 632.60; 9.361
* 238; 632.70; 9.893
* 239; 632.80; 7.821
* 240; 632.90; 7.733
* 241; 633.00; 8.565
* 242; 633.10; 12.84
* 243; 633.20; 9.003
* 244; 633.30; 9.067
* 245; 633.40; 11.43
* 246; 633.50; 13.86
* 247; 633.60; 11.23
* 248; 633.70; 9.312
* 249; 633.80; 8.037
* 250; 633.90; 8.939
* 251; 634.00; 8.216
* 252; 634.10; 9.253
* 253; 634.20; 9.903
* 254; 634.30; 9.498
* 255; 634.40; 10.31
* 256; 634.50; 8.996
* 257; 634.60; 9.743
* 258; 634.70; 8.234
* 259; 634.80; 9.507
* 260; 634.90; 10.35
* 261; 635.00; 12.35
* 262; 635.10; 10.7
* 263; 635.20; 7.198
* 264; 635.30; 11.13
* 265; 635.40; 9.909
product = 83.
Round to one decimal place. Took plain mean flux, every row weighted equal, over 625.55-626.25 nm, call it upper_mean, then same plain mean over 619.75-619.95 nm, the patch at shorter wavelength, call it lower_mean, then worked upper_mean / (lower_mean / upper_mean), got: 9.7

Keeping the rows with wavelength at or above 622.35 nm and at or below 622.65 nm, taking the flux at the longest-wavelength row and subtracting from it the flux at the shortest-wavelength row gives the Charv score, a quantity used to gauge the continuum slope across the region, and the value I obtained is -1.0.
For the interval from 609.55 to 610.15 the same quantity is -2.1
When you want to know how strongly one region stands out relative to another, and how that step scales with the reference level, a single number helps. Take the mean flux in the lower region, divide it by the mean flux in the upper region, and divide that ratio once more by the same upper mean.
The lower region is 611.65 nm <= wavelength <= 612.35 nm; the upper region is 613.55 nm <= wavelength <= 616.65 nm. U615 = 0.11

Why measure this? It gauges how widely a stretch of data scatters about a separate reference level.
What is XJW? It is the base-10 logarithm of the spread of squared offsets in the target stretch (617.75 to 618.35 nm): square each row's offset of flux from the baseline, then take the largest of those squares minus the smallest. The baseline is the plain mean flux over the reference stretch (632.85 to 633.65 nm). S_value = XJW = 0.29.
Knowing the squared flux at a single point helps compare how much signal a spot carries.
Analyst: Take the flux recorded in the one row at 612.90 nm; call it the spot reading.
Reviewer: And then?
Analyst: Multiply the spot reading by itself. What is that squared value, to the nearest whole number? 59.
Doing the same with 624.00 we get 75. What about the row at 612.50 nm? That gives 87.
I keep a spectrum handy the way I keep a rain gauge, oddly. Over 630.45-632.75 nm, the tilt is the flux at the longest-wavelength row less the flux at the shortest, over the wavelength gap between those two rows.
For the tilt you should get -0.1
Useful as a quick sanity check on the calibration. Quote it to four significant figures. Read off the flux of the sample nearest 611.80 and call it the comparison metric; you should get 8.774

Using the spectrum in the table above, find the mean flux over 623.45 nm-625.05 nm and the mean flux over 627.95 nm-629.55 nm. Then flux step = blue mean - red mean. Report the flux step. -0.29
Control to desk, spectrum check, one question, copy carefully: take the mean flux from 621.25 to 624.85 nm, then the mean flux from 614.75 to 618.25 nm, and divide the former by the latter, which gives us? 0.99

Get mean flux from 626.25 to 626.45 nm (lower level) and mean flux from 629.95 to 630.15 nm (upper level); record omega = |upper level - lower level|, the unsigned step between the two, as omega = 12.0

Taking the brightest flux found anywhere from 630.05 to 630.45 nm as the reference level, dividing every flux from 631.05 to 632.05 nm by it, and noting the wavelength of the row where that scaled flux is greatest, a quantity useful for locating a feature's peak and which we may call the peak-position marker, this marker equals 631.90 nm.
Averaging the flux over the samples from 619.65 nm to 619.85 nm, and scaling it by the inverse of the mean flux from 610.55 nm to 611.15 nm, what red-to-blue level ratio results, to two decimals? 1.18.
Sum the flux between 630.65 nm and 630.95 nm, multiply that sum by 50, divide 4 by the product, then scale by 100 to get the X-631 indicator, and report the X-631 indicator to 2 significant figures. 0.32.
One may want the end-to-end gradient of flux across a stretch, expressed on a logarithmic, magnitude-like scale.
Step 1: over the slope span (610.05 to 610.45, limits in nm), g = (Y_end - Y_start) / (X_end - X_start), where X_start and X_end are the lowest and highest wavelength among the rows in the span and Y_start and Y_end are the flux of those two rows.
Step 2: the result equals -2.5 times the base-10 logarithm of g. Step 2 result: -1.3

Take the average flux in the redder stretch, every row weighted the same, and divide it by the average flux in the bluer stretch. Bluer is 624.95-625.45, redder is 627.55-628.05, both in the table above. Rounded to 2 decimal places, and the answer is 1.03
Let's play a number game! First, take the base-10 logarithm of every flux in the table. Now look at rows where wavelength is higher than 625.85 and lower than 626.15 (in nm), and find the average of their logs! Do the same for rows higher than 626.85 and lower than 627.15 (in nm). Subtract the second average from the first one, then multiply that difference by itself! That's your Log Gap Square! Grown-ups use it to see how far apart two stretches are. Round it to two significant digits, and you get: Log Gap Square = 0.0080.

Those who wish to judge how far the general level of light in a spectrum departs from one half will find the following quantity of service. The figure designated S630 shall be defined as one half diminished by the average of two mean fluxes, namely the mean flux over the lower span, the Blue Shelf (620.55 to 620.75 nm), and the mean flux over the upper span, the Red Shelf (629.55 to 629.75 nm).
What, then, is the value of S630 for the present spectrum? -8.6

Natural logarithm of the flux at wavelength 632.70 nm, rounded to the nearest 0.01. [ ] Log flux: 2.29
